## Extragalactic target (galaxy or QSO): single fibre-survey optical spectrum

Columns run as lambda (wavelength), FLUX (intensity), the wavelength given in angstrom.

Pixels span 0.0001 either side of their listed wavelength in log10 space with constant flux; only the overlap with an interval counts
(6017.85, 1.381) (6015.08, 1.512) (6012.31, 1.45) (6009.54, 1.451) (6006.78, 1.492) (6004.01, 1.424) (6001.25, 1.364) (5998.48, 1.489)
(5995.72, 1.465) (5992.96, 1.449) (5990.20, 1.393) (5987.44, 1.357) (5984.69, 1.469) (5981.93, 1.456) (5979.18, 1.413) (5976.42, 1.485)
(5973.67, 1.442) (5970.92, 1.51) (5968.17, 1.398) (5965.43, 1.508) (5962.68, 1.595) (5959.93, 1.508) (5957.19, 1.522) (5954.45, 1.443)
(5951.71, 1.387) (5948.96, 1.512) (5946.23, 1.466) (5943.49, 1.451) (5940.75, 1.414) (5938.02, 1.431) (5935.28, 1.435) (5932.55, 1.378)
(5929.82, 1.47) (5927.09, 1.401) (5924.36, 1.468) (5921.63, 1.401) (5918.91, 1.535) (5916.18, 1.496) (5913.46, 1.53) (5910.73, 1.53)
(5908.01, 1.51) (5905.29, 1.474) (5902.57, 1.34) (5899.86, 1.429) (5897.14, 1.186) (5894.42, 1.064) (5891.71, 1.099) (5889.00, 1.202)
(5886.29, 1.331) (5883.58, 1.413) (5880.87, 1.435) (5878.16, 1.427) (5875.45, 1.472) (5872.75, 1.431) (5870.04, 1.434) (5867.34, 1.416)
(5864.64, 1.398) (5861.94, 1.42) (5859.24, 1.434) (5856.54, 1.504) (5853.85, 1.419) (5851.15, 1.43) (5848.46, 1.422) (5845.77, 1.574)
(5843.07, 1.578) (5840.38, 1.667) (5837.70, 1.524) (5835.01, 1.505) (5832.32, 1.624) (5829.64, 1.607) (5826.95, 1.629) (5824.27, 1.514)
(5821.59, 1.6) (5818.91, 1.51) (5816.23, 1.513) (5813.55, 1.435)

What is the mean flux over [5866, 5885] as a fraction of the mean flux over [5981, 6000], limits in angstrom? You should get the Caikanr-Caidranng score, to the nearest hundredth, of 1.00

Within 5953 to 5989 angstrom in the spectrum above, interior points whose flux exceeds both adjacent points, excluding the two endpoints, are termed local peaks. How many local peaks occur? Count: 5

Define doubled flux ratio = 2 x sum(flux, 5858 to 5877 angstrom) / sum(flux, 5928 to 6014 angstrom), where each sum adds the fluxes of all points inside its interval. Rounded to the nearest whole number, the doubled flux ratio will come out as 0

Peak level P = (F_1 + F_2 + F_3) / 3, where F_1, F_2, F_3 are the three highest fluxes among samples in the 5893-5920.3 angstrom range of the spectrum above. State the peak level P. 1.53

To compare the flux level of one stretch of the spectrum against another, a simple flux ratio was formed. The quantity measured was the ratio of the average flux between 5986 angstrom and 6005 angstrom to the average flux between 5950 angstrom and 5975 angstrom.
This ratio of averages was 0.96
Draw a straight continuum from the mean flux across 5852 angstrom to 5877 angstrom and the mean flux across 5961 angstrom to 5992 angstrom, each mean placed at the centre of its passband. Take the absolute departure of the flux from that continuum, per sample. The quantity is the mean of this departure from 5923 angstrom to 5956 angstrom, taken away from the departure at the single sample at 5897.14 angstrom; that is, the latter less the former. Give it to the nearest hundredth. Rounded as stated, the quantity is 0.22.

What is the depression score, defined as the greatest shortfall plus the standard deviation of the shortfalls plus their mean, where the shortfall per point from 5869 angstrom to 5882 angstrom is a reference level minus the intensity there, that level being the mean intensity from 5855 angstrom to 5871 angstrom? 0.02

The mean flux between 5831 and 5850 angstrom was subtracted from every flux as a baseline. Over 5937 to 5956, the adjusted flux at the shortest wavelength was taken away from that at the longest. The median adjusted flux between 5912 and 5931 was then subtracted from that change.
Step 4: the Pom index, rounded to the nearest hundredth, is 0.10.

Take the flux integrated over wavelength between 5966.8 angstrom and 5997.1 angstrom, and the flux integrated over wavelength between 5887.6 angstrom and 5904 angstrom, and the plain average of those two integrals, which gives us 32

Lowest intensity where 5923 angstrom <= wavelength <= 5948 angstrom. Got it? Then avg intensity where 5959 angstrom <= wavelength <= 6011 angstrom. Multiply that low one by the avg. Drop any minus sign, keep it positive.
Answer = 2.01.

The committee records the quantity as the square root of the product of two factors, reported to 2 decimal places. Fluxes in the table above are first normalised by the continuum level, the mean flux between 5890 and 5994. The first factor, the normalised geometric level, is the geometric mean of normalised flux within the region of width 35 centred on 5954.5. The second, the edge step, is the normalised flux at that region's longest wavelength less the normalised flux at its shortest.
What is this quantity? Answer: 0.24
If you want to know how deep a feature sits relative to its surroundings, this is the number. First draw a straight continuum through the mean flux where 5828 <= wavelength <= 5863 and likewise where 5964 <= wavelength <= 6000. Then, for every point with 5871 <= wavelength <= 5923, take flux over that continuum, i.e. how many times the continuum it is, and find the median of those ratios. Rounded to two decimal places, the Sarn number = 0.95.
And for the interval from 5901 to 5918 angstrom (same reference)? 1.01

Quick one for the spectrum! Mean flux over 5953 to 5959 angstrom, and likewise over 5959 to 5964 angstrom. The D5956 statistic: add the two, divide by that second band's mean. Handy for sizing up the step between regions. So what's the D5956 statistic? 1.96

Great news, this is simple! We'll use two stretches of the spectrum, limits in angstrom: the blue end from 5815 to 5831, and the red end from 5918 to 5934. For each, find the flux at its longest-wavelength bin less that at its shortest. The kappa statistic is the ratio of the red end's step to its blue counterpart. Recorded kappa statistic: -1.7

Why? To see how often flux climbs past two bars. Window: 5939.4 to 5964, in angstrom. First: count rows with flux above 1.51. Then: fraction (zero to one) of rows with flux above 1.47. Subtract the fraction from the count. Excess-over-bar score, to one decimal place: 2.6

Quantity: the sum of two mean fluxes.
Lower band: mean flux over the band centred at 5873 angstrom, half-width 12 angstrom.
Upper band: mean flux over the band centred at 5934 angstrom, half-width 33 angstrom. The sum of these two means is 2.894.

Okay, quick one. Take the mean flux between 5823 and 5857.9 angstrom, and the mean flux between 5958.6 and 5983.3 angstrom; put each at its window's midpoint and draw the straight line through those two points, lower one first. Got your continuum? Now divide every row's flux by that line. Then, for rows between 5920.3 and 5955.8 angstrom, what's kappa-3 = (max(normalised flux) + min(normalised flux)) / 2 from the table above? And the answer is 0.97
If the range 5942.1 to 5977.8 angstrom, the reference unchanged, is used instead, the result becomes 1.00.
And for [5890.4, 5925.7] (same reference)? 0.86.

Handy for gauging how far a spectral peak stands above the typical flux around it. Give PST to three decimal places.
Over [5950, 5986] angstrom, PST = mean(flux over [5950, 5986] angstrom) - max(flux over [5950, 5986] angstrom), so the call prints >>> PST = -0.123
